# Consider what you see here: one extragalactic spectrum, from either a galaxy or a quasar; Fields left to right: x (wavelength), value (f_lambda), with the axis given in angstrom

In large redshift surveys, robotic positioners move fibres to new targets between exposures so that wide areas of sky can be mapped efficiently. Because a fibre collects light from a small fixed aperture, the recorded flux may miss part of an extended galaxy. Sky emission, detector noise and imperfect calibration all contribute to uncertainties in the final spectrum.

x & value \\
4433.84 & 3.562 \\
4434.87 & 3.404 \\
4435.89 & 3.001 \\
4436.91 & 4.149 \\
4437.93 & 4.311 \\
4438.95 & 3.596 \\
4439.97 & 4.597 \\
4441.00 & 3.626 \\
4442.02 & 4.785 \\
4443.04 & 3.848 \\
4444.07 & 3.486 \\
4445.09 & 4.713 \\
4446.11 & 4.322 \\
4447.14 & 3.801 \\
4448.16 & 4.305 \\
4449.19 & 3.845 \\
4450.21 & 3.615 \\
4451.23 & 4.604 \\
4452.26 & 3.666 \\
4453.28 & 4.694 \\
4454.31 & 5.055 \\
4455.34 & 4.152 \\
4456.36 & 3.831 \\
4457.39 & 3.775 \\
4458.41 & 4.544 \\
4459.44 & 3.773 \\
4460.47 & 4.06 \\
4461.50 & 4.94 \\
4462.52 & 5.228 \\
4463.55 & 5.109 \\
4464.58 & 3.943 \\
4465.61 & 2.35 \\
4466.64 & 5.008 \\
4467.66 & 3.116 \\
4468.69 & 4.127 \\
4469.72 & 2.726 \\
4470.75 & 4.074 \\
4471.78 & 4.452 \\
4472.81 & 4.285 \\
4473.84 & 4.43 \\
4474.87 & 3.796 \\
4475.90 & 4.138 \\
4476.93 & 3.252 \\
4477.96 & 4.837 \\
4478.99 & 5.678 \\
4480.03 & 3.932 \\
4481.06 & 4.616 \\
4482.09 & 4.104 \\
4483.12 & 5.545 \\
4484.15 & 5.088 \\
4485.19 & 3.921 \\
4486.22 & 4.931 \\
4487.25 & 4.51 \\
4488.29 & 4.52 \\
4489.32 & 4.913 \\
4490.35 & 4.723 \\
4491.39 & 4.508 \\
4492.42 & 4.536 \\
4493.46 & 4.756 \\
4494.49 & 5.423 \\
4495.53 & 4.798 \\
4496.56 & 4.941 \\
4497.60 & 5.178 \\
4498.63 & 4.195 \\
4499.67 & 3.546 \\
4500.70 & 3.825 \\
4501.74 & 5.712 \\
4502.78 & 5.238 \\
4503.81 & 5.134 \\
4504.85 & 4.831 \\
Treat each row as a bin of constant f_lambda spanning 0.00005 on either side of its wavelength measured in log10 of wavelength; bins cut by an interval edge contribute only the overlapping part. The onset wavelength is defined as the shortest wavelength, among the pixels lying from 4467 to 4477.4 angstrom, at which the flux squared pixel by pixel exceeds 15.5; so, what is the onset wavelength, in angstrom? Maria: 4468.69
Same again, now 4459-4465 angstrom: 4460.47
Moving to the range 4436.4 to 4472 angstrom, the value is 4436.91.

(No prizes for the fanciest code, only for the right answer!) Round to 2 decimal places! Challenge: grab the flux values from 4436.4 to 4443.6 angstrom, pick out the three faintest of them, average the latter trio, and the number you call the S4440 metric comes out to 3.69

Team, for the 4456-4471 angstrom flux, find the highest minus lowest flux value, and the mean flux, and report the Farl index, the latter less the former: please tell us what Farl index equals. 1.2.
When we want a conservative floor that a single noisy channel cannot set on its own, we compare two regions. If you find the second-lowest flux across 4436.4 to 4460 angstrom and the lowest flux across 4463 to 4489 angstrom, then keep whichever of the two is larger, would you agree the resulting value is 3.60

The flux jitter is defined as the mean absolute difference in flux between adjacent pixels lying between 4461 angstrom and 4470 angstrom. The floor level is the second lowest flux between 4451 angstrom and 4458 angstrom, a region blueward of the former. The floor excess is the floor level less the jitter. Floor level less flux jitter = 2.5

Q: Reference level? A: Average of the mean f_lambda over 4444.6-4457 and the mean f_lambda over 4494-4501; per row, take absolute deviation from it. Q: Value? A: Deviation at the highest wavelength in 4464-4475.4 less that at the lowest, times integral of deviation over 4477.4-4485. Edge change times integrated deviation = 1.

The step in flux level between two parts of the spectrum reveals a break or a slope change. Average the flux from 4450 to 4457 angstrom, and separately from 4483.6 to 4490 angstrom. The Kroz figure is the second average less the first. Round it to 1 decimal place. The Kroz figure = 0.4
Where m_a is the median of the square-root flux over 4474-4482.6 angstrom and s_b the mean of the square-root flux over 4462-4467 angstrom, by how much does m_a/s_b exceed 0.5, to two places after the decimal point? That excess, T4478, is 0.49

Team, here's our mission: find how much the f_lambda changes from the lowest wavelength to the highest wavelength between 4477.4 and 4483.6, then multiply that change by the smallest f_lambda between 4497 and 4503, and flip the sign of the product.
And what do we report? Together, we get -3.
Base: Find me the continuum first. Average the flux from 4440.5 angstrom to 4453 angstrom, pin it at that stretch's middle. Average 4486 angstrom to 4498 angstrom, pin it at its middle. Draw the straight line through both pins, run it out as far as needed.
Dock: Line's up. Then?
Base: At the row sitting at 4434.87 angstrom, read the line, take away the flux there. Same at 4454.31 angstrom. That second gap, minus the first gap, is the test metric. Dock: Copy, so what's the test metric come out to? -1.3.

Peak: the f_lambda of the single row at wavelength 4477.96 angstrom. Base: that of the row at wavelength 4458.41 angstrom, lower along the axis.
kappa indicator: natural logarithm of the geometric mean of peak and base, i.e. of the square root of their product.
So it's 1.55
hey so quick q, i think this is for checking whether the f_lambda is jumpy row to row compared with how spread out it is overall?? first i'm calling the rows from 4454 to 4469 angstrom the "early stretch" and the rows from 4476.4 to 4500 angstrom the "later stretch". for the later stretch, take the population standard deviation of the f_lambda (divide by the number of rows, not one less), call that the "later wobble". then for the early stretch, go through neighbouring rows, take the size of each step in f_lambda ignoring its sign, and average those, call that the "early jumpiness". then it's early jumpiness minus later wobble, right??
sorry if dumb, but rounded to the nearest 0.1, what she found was 0.3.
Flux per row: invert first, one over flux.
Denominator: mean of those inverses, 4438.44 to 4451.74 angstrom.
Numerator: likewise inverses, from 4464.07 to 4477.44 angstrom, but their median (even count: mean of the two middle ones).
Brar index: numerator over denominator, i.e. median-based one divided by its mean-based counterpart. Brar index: 0.99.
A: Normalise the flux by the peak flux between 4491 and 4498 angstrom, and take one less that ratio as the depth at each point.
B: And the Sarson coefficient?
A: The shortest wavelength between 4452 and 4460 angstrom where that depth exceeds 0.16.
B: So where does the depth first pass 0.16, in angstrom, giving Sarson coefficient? 4452.26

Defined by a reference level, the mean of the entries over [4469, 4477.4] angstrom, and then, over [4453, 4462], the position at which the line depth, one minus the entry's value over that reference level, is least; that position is 4454.31 angstrom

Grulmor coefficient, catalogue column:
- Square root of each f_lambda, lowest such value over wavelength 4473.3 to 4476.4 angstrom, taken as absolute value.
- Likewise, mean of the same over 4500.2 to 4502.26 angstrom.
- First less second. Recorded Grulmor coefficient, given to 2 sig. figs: -0.22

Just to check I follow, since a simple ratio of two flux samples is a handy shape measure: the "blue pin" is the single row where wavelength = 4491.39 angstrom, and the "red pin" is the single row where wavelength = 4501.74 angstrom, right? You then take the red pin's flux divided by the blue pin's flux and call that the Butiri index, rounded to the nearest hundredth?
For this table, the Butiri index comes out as 1.27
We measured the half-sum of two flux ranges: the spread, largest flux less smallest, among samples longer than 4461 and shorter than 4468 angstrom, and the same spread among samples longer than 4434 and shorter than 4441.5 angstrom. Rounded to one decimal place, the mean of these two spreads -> 2.2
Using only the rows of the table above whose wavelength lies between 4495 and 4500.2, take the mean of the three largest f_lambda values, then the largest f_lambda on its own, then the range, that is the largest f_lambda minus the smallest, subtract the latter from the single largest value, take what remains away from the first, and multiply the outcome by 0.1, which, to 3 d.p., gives 0.143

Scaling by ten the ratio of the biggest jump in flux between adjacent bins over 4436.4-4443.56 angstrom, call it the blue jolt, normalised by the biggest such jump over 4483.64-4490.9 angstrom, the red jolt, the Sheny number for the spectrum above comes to 10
